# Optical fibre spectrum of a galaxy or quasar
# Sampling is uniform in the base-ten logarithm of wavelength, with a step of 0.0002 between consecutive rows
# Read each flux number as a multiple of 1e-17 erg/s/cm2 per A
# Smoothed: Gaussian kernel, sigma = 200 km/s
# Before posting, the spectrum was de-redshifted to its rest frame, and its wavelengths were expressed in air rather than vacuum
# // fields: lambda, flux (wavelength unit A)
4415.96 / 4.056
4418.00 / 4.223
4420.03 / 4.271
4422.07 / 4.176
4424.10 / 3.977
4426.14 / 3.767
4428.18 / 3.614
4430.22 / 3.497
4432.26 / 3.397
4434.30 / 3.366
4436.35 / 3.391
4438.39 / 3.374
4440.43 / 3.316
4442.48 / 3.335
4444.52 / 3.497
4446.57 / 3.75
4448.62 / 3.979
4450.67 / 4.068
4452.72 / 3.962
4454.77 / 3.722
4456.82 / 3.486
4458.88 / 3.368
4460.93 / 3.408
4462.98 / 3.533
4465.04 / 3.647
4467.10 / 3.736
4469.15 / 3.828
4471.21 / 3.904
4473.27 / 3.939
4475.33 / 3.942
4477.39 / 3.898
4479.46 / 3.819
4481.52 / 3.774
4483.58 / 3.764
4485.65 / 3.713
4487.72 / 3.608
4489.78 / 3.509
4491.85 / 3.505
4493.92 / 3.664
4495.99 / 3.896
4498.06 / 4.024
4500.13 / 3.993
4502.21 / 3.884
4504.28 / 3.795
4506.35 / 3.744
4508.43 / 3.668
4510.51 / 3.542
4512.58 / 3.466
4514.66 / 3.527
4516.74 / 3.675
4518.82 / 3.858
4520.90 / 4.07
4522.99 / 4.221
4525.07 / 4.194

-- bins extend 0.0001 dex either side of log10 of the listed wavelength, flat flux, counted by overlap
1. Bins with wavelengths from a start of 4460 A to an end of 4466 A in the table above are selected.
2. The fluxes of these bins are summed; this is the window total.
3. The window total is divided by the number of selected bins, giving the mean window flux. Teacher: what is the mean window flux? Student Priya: 3.53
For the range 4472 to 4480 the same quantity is 3.90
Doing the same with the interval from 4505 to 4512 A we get 3.65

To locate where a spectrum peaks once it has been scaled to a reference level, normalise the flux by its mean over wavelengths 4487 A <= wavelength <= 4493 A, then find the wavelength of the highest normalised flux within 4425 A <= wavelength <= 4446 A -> 4426.14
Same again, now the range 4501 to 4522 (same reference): 4520.90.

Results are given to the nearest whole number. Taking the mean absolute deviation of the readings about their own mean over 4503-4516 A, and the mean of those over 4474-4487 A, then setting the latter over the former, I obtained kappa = 34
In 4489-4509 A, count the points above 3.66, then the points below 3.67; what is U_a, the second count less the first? -4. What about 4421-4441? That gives 4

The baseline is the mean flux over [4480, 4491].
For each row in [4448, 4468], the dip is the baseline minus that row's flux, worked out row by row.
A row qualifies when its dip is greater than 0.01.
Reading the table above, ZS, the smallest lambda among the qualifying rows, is 4456.82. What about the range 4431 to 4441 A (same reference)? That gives 4432.26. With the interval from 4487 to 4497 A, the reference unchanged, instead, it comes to 4487.72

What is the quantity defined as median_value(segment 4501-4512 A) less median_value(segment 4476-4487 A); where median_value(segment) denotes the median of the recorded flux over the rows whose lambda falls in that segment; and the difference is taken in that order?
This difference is -0.03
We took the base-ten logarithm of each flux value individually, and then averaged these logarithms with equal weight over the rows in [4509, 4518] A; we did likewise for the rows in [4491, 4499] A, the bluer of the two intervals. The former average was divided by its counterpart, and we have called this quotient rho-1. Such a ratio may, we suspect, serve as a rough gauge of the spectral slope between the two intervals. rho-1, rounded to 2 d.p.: 0.96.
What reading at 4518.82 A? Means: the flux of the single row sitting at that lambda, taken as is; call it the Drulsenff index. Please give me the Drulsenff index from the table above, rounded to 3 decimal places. 3.858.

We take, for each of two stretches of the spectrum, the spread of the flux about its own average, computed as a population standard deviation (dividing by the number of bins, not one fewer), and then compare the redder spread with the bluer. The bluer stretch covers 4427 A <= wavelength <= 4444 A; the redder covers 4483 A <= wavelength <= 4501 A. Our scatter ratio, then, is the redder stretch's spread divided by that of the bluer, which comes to 2.0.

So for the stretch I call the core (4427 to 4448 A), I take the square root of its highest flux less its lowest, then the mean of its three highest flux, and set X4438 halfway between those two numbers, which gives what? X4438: 2.14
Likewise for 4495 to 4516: 2.36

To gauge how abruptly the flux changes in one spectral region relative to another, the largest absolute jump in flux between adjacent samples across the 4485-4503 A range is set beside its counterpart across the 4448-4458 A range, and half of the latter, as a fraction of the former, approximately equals 0.5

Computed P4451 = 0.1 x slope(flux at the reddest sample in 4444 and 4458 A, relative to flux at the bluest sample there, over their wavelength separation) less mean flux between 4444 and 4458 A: -3.78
